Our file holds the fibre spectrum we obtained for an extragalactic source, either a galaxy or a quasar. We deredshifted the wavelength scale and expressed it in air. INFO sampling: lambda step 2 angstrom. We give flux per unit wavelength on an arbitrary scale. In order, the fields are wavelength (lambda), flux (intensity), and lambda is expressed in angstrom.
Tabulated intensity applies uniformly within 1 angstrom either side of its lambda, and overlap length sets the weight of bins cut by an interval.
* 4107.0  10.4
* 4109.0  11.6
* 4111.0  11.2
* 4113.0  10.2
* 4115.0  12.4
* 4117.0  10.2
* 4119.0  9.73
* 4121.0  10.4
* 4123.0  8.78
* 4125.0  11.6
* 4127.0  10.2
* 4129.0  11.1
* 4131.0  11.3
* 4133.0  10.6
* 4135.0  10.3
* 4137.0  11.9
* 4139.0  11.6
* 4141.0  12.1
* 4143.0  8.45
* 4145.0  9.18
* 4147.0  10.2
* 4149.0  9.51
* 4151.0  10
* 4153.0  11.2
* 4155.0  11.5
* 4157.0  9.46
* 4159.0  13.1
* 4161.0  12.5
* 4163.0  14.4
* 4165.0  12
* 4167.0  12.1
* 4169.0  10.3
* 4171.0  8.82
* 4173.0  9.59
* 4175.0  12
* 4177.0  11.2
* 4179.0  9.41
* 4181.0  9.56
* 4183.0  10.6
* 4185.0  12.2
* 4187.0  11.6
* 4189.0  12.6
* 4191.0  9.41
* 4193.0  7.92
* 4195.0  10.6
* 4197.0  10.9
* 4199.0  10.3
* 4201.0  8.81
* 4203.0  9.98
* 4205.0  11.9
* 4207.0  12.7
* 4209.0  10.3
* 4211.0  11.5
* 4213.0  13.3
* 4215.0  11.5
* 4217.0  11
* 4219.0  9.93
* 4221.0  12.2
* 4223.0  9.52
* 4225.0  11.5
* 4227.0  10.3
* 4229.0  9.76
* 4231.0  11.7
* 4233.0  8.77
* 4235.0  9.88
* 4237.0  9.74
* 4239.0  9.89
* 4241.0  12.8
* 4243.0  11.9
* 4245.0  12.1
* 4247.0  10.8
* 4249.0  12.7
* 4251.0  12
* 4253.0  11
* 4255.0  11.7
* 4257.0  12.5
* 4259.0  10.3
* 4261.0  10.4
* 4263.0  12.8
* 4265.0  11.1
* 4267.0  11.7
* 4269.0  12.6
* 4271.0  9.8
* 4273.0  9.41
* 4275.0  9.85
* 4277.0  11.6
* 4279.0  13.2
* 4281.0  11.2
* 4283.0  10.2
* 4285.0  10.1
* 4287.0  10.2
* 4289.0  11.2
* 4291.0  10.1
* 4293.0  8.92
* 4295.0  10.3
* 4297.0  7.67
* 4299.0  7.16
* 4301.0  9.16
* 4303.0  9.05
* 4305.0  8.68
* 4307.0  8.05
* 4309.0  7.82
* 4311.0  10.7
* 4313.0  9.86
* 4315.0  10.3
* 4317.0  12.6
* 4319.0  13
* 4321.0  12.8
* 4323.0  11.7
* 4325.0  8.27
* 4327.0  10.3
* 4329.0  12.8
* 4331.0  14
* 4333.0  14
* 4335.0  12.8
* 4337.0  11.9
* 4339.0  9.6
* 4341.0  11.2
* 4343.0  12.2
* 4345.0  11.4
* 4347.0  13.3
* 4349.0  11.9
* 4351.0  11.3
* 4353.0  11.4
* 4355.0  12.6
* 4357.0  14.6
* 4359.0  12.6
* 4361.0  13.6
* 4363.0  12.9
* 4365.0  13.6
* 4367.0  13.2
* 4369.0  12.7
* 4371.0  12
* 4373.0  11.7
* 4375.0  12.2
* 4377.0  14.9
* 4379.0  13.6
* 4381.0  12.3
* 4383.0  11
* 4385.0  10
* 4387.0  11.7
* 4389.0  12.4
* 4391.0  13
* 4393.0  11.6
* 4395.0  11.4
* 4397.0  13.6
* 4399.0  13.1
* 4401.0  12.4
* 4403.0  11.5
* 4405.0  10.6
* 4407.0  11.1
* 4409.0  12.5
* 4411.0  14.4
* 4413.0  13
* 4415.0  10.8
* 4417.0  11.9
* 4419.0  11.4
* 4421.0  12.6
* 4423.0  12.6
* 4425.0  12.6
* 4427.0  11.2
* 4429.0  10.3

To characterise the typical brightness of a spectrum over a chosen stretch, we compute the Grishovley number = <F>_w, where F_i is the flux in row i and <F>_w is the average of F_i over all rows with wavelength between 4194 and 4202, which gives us 10.2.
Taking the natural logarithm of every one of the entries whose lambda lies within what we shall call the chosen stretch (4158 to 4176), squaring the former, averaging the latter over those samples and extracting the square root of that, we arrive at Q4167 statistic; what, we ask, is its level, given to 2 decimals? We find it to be 2.45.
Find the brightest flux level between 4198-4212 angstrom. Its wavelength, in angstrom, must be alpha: 4207.0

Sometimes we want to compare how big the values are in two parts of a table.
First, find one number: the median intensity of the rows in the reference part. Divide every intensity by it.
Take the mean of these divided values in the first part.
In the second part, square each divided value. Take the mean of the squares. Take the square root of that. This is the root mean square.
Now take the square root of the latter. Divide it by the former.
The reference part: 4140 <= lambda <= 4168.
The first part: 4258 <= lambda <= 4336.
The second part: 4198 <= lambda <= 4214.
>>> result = 1.06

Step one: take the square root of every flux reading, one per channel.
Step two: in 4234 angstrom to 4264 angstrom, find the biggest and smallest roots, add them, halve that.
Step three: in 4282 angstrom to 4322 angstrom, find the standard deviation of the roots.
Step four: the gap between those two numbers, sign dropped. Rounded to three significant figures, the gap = 3.09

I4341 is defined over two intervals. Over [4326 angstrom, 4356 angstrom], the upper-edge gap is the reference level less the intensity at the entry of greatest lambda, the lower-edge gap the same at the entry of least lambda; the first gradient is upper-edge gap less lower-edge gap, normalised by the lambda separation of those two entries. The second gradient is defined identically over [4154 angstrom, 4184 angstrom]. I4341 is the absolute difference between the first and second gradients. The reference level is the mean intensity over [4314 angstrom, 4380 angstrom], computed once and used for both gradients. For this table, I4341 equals 0.114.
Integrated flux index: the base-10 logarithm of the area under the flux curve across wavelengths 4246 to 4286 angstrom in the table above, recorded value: 2.65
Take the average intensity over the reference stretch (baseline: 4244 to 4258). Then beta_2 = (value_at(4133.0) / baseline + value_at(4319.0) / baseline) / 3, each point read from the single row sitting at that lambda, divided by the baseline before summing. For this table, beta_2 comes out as 0.67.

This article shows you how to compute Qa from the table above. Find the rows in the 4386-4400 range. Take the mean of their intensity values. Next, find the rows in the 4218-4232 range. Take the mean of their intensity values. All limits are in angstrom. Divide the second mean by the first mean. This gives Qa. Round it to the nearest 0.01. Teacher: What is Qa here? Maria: 0.86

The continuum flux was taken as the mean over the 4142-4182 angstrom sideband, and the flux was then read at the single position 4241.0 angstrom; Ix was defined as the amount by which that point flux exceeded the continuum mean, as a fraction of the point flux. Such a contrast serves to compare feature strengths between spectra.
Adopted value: 0.16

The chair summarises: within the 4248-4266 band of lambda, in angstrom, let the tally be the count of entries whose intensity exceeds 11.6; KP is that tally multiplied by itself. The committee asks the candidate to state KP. 25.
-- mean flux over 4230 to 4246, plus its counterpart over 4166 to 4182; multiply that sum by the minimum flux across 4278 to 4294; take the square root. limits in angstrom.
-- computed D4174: 13.8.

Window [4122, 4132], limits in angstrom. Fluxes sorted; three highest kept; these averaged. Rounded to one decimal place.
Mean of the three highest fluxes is 11.3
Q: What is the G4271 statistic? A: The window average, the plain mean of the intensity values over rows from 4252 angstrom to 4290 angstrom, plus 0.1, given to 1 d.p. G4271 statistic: 11.2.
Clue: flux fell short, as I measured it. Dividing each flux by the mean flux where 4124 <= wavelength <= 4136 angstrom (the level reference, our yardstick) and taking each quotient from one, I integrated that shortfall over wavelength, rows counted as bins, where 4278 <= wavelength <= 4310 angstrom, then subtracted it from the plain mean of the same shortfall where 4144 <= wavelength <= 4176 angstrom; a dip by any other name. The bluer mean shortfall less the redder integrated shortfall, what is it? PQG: -4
